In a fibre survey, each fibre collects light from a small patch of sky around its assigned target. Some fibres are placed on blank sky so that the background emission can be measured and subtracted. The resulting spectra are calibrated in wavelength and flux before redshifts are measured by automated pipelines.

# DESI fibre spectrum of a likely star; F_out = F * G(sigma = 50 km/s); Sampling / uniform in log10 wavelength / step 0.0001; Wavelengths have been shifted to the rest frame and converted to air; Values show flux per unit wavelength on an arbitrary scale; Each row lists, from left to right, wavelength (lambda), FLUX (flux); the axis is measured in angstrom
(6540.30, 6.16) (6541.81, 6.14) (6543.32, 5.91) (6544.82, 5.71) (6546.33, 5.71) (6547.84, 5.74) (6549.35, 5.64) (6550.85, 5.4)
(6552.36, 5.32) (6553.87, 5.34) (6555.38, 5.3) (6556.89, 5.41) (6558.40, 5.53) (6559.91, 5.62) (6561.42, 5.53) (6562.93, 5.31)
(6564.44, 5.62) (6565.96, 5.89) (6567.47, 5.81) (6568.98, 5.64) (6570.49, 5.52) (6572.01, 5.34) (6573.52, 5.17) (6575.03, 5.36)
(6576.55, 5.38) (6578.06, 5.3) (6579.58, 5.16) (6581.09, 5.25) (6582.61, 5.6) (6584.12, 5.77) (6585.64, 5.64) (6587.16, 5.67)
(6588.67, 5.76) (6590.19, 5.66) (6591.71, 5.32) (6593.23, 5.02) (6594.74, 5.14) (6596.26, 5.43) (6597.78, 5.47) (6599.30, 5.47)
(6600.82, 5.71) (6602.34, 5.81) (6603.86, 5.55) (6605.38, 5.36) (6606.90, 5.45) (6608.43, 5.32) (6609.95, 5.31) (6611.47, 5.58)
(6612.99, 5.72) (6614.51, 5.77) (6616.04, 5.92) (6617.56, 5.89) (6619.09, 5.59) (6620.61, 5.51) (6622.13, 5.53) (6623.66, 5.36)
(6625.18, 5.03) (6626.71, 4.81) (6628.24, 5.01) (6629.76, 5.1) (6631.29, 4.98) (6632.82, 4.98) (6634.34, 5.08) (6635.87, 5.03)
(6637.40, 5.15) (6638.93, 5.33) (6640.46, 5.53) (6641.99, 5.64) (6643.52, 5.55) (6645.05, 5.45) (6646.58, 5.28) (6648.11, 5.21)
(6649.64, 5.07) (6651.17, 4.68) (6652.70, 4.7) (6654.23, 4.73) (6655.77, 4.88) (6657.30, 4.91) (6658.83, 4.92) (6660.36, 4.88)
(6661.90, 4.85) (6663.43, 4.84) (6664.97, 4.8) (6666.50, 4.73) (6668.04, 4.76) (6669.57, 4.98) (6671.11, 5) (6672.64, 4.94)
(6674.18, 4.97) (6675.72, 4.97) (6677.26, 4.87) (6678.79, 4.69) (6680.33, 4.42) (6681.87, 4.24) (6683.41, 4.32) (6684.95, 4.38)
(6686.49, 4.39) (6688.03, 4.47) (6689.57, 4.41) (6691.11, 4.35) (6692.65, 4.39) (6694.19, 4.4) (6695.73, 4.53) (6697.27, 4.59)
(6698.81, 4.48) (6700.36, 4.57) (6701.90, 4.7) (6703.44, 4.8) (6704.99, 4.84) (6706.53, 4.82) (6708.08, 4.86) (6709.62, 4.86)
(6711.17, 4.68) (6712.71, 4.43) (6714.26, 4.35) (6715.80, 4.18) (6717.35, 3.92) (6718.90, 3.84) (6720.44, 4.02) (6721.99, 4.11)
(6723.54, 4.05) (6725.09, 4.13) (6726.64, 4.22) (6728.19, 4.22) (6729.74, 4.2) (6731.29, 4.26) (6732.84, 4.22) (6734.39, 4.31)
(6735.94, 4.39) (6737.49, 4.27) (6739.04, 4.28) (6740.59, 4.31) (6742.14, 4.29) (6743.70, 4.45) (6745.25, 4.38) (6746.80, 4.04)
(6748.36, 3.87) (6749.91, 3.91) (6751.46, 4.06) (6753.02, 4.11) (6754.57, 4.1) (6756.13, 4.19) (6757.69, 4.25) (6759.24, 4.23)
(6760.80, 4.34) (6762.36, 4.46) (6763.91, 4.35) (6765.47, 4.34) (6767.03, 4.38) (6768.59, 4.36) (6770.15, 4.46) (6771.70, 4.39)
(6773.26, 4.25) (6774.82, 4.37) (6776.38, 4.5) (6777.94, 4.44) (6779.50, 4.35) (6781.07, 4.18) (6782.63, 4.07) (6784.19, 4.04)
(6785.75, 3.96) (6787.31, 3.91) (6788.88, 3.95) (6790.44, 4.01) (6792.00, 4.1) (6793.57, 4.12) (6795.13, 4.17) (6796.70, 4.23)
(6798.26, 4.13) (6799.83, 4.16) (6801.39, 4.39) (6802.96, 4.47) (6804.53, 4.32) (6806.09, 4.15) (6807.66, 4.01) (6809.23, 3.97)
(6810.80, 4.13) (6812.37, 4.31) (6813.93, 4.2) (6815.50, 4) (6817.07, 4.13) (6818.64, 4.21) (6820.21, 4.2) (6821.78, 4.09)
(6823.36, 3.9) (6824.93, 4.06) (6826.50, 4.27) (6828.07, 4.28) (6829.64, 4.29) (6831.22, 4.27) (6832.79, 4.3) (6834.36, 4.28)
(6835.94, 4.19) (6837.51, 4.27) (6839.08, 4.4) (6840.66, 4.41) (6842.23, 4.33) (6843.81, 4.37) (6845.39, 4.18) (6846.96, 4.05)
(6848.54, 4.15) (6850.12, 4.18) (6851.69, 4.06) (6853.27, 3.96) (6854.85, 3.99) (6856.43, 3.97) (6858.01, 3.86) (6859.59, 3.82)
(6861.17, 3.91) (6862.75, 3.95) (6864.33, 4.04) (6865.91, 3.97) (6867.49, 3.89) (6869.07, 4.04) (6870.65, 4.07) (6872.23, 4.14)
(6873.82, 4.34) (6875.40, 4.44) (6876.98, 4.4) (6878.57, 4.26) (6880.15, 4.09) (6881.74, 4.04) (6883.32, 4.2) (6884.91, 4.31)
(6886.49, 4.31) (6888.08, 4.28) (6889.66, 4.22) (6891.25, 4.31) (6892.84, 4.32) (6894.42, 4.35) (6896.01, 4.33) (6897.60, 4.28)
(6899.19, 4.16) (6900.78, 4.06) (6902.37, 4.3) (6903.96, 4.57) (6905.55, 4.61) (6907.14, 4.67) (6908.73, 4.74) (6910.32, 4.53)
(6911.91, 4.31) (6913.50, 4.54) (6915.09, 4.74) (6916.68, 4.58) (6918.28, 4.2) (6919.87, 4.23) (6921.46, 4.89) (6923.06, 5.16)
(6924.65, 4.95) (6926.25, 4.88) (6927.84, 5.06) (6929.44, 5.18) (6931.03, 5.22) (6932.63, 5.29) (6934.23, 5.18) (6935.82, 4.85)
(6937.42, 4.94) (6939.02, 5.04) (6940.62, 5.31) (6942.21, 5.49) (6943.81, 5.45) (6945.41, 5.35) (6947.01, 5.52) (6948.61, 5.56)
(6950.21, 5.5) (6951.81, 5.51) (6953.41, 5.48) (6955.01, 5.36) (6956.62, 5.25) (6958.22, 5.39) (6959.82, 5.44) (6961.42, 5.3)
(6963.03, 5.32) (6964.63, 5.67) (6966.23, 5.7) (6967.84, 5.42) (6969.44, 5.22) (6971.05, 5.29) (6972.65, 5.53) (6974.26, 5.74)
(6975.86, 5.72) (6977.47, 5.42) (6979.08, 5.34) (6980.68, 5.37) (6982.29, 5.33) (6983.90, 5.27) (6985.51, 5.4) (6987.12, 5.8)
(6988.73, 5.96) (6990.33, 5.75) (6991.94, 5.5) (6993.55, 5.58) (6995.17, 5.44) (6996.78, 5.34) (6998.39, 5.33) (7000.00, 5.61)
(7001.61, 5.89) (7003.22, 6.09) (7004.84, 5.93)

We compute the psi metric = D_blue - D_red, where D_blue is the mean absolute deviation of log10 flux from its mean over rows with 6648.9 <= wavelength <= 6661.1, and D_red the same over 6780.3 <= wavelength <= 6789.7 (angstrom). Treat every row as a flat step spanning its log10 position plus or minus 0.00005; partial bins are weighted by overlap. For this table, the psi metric 0.0012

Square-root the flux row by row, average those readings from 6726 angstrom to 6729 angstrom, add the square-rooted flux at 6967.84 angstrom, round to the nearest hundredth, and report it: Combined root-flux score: 4.38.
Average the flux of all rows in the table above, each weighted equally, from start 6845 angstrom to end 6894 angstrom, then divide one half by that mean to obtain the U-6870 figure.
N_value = 0.121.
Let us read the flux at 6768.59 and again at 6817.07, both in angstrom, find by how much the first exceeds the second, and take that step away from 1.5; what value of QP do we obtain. 1.27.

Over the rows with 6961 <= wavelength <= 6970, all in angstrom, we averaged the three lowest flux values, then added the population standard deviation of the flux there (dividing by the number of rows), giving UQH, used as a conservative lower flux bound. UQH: 5.46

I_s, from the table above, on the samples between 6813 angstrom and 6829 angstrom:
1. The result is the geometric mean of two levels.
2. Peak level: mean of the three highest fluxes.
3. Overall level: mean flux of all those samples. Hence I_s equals 4.2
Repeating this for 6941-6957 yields 5.5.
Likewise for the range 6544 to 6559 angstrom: 5.6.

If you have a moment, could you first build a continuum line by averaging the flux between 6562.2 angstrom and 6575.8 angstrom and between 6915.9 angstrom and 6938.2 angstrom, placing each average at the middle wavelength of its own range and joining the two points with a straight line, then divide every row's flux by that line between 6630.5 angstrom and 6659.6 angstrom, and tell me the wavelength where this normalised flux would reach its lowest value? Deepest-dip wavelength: 6651.17 angstrom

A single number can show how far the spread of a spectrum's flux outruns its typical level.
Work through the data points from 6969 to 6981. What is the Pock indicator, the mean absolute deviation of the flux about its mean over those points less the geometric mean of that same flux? -5.3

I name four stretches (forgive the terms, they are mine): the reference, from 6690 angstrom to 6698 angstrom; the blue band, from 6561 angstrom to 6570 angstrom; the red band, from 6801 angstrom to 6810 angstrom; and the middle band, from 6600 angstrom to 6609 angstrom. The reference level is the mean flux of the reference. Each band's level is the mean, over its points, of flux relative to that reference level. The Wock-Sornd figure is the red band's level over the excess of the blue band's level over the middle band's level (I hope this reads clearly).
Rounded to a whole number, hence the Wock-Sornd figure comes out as 42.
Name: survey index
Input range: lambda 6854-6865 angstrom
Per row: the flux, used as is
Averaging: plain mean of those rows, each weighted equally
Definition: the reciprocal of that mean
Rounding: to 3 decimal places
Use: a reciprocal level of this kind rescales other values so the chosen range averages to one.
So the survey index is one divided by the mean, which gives 0.254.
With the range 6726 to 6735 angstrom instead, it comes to 0.236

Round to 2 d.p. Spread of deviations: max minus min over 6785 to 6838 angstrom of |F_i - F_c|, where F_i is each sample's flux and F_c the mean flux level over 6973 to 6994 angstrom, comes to 0.57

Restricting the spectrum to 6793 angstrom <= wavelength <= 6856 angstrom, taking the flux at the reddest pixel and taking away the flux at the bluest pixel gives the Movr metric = -0.13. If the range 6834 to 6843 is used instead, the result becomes 0.05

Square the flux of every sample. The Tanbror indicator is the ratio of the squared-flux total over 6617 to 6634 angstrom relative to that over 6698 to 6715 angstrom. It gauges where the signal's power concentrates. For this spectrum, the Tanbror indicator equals 1.27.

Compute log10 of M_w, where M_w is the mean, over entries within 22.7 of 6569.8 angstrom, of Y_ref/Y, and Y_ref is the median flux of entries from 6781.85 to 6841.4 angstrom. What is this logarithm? -0.12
